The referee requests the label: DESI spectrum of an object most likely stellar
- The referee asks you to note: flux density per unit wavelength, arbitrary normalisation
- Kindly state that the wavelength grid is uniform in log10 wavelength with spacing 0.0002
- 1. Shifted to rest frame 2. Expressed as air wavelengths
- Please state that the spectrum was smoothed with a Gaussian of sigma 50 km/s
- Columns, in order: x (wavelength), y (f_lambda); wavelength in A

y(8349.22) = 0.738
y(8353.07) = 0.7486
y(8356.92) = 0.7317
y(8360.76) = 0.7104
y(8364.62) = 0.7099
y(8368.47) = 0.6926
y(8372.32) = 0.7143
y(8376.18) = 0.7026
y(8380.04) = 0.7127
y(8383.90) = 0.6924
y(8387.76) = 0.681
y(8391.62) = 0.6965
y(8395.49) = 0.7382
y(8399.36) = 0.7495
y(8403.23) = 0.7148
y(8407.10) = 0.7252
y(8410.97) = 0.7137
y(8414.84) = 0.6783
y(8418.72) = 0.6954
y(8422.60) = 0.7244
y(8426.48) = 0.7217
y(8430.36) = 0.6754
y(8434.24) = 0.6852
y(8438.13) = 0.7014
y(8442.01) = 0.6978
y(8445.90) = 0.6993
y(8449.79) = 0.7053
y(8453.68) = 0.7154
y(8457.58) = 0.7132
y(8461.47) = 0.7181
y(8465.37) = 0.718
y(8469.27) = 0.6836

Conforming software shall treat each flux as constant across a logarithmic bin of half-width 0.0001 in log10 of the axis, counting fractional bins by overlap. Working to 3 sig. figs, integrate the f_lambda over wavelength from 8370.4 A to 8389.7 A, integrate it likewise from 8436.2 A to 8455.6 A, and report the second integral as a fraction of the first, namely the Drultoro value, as 1.01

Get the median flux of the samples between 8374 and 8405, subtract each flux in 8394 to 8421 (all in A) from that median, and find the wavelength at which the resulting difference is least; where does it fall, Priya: 8399.36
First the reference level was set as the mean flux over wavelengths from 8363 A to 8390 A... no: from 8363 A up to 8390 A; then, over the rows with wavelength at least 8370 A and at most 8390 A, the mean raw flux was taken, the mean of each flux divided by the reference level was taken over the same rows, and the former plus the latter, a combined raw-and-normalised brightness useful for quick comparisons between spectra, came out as 1.70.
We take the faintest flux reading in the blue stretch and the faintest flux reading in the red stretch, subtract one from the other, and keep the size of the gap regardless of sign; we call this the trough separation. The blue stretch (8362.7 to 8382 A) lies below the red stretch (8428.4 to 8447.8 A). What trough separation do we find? 0.017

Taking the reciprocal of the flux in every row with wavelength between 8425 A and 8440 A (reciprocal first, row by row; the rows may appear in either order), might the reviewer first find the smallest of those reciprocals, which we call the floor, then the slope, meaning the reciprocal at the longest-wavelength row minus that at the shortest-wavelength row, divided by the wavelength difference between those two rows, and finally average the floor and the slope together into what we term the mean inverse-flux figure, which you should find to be 0.695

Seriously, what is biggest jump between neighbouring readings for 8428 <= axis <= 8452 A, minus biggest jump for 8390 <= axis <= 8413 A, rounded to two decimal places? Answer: -0.03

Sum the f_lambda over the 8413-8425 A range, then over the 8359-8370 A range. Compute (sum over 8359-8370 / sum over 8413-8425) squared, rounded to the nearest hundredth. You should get 1.01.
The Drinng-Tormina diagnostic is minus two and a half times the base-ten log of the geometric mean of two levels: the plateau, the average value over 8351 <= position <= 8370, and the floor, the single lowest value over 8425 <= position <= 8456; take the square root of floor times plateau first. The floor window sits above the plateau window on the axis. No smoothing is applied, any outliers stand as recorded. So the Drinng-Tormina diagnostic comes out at 0.392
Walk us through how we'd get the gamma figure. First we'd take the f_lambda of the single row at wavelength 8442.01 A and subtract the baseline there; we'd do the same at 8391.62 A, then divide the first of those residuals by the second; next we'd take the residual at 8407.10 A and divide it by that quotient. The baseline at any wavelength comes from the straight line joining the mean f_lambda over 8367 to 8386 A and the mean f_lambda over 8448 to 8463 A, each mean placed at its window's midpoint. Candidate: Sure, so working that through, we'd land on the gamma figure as 0.011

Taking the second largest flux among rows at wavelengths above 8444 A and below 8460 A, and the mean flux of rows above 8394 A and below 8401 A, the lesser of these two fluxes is 0.713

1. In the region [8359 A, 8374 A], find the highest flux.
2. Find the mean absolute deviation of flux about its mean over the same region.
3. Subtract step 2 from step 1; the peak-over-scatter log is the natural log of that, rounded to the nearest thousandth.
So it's -0.346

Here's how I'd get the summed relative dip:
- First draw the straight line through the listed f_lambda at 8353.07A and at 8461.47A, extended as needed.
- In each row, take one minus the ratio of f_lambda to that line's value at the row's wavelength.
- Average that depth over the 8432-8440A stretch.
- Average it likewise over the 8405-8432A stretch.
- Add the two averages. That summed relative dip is 0.079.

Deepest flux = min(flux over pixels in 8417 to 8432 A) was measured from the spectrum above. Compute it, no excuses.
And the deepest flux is 0.6754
